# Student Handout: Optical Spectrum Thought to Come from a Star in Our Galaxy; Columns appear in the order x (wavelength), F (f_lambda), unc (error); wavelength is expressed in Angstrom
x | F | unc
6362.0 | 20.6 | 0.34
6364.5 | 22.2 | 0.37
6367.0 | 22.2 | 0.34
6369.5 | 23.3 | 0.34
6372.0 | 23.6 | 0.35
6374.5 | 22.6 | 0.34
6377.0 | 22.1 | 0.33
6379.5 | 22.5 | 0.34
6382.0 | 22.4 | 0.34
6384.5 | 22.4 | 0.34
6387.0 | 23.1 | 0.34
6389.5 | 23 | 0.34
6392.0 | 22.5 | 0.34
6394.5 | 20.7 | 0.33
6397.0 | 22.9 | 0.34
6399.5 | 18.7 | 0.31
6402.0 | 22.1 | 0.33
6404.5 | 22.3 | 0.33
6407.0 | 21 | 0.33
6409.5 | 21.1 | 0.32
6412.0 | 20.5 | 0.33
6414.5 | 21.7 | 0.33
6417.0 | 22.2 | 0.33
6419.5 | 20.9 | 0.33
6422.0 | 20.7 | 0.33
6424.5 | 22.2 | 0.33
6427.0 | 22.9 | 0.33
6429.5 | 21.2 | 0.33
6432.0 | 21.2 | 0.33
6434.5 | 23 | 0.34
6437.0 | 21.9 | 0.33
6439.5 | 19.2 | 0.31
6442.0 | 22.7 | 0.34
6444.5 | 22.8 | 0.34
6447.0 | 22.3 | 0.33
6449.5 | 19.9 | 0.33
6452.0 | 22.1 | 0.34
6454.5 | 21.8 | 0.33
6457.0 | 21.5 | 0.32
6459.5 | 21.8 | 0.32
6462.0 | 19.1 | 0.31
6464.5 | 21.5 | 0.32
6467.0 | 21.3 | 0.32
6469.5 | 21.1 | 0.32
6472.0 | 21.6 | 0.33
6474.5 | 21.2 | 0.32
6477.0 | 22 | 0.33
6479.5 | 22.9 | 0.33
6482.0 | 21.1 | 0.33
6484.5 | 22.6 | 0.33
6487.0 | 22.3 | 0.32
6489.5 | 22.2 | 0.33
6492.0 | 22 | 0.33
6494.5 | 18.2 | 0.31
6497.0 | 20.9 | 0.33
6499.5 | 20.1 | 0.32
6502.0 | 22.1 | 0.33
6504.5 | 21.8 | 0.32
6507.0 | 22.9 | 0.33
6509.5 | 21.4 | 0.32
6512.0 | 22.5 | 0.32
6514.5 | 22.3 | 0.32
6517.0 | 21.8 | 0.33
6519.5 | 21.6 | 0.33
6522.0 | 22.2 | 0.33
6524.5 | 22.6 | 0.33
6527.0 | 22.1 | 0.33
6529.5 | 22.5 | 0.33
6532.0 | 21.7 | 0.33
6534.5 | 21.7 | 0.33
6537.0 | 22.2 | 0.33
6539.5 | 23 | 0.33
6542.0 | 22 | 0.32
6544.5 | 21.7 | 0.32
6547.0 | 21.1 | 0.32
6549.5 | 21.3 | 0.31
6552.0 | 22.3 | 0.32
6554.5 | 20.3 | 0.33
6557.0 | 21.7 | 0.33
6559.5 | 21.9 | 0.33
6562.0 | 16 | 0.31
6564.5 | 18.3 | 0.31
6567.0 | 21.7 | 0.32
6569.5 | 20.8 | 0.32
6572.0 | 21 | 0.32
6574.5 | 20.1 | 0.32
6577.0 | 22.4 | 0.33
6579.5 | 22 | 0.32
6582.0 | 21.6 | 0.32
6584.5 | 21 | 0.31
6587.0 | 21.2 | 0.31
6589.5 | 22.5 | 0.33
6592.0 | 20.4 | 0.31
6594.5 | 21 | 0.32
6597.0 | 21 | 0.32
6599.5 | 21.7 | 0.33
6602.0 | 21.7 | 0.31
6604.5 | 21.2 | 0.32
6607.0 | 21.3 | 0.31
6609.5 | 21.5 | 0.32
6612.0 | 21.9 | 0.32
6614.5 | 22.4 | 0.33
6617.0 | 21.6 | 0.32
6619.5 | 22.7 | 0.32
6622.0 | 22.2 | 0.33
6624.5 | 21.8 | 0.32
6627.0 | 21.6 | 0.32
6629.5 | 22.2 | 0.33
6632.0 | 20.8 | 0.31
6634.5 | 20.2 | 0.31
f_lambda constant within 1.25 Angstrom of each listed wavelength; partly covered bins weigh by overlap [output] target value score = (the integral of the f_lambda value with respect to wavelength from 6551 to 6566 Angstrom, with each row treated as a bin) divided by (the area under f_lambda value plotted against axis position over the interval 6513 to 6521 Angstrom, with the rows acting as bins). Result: 1.7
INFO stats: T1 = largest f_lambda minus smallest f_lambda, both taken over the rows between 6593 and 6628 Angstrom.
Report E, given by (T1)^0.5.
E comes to 1.30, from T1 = 1.7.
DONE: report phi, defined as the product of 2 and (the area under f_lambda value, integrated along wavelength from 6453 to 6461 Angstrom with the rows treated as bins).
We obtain 346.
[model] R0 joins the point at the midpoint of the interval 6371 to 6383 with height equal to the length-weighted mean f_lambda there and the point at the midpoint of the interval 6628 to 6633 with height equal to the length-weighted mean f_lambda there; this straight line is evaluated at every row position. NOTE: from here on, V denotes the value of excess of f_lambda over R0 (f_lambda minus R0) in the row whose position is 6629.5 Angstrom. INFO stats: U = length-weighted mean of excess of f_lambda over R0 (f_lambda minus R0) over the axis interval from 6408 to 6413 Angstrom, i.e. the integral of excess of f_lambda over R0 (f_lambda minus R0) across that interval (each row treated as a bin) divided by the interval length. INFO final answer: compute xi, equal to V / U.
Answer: -0.4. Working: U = -1.7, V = 0.7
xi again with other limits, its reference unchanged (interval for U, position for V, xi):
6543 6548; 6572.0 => 1.7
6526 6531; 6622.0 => 2.1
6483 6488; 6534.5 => -1.1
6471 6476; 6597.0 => 0.9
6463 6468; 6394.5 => 1.9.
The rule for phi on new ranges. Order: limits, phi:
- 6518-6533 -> 664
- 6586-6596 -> 425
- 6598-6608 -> 429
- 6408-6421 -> 553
